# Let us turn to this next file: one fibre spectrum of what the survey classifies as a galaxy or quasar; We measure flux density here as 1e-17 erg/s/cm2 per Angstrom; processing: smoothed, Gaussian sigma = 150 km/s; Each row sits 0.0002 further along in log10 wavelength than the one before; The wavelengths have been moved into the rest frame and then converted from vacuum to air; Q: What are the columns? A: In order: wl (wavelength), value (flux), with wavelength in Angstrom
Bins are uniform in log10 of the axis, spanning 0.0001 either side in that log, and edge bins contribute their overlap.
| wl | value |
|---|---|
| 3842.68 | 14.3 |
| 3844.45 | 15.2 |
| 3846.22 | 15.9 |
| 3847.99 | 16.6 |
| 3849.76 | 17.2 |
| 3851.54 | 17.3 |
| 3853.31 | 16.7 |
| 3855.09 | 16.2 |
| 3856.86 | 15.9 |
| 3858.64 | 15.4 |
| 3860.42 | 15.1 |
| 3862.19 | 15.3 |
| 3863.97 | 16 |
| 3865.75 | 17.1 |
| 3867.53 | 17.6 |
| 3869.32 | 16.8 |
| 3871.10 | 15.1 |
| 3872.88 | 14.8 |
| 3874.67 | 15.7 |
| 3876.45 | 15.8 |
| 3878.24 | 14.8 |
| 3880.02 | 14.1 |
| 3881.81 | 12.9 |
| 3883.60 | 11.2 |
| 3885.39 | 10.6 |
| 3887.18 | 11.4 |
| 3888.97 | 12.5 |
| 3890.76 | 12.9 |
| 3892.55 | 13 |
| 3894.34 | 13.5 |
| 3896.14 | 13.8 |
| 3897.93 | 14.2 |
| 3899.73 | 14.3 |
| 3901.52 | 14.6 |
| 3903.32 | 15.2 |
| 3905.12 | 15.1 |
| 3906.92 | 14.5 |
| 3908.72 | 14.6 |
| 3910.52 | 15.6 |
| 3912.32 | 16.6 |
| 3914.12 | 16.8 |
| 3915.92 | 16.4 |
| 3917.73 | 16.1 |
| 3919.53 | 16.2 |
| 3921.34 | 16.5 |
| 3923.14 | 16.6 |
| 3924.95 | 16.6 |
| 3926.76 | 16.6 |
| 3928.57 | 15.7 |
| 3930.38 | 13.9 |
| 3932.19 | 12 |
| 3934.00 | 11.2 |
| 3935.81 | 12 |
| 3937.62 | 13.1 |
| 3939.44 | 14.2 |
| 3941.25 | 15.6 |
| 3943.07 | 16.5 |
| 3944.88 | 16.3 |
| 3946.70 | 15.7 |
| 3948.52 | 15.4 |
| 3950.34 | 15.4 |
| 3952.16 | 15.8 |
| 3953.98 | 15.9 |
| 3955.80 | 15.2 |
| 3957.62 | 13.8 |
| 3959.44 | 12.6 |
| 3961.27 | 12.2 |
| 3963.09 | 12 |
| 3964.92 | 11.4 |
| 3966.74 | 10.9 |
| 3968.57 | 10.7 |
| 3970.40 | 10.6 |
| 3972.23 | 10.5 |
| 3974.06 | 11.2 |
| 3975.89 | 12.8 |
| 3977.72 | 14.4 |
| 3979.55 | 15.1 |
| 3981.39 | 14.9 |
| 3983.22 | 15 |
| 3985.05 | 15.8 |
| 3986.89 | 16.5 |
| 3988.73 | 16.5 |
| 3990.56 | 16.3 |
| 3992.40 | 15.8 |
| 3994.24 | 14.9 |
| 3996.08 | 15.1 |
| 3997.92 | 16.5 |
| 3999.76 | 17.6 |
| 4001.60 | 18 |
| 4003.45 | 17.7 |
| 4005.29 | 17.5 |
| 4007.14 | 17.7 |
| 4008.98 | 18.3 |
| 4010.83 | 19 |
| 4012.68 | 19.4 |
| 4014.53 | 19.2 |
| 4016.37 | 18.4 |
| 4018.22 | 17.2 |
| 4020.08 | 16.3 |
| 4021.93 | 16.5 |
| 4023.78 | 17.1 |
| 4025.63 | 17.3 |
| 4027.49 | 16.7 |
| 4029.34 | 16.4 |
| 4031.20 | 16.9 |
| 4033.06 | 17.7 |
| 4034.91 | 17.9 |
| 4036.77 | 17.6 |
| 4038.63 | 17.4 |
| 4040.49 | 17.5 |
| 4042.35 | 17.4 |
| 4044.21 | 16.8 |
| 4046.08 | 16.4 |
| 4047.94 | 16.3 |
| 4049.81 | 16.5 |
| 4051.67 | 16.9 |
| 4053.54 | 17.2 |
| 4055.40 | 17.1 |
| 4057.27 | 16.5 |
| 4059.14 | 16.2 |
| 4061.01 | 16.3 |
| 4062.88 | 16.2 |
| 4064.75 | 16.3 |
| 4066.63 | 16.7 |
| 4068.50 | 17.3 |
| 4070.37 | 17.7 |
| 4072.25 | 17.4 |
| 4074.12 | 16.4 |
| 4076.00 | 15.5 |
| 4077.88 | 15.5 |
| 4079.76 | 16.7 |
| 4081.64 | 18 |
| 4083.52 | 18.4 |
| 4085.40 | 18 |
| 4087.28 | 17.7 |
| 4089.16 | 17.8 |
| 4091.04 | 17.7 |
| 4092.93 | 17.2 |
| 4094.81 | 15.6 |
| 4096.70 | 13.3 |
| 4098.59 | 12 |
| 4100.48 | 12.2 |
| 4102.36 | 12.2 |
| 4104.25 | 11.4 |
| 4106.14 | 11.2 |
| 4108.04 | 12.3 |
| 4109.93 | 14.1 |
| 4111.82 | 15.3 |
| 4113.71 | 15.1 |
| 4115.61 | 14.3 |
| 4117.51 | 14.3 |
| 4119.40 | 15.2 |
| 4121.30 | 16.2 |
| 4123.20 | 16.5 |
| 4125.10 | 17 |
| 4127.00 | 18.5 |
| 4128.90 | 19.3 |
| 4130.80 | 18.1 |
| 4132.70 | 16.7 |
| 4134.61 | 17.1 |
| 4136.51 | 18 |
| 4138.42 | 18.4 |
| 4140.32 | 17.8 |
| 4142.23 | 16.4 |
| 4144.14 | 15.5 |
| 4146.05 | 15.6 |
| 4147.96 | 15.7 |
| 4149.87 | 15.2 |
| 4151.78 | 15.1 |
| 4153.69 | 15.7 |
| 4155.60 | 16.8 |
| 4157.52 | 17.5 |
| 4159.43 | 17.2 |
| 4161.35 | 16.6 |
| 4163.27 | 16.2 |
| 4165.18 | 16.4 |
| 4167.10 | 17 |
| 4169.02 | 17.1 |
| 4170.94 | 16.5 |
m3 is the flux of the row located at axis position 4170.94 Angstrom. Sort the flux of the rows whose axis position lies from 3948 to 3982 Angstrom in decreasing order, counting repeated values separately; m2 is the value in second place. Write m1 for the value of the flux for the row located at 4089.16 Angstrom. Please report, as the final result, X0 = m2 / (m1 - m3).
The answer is 12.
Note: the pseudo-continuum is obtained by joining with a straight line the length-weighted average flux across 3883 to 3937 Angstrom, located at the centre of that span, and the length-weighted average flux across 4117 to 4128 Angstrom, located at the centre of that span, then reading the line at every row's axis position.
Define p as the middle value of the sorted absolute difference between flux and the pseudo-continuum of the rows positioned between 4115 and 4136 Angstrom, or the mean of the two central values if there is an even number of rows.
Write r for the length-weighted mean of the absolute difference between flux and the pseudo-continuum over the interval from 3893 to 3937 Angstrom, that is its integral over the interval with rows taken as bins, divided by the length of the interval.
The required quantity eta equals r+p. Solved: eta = 2.6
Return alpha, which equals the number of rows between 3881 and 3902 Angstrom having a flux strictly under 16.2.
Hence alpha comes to 12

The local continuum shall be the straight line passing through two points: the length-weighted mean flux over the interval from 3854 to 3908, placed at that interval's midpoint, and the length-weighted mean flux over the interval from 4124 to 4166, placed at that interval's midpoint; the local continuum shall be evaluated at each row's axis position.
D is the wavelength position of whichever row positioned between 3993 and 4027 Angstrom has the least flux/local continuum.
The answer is 3994.24 Angstrom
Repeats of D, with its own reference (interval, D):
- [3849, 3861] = 3860.42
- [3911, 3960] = 3934.00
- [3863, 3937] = 3885.39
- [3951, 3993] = 3972.23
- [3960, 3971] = 3970.40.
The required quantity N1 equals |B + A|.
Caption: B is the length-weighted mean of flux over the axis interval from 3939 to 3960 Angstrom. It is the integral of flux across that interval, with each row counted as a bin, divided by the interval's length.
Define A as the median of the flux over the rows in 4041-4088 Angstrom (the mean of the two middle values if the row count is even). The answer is 32.0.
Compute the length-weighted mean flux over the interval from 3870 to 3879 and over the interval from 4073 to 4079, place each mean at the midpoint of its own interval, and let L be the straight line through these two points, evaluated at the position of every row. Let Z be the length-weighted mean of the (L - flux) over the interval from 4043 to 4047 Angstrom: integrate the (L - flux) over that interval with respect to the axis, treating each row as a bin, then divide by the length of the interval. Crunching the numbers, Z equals -0.9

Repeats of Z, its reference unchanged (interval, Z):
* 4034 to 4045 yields -1.7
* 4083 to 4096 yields -1.5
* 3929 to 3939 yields 2.8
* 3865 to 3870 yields -1.9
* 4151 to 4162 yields -0.4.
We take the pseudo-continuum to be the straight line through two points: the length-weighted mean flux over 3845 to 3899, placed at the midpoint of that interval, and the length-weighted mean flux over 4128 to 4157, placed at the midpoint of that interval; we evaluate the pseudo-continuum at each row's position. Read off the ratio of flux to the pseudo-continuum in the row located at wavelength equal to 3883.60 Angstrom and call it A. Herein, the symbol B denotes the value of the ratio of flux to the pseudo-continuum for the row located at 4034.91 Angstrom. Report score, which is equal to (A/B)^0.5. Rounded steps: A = 0.75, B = 1.12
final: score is 0.82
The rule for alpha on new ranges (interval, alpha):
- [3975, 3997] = 9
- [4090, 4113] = 10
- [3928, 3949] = 10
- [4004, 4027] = 0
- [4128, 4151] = 4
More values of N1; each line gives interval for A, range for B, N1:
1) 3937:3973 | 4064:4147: 30.0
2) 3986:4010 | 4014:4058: 33.6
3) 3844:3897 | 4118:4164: 32.0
